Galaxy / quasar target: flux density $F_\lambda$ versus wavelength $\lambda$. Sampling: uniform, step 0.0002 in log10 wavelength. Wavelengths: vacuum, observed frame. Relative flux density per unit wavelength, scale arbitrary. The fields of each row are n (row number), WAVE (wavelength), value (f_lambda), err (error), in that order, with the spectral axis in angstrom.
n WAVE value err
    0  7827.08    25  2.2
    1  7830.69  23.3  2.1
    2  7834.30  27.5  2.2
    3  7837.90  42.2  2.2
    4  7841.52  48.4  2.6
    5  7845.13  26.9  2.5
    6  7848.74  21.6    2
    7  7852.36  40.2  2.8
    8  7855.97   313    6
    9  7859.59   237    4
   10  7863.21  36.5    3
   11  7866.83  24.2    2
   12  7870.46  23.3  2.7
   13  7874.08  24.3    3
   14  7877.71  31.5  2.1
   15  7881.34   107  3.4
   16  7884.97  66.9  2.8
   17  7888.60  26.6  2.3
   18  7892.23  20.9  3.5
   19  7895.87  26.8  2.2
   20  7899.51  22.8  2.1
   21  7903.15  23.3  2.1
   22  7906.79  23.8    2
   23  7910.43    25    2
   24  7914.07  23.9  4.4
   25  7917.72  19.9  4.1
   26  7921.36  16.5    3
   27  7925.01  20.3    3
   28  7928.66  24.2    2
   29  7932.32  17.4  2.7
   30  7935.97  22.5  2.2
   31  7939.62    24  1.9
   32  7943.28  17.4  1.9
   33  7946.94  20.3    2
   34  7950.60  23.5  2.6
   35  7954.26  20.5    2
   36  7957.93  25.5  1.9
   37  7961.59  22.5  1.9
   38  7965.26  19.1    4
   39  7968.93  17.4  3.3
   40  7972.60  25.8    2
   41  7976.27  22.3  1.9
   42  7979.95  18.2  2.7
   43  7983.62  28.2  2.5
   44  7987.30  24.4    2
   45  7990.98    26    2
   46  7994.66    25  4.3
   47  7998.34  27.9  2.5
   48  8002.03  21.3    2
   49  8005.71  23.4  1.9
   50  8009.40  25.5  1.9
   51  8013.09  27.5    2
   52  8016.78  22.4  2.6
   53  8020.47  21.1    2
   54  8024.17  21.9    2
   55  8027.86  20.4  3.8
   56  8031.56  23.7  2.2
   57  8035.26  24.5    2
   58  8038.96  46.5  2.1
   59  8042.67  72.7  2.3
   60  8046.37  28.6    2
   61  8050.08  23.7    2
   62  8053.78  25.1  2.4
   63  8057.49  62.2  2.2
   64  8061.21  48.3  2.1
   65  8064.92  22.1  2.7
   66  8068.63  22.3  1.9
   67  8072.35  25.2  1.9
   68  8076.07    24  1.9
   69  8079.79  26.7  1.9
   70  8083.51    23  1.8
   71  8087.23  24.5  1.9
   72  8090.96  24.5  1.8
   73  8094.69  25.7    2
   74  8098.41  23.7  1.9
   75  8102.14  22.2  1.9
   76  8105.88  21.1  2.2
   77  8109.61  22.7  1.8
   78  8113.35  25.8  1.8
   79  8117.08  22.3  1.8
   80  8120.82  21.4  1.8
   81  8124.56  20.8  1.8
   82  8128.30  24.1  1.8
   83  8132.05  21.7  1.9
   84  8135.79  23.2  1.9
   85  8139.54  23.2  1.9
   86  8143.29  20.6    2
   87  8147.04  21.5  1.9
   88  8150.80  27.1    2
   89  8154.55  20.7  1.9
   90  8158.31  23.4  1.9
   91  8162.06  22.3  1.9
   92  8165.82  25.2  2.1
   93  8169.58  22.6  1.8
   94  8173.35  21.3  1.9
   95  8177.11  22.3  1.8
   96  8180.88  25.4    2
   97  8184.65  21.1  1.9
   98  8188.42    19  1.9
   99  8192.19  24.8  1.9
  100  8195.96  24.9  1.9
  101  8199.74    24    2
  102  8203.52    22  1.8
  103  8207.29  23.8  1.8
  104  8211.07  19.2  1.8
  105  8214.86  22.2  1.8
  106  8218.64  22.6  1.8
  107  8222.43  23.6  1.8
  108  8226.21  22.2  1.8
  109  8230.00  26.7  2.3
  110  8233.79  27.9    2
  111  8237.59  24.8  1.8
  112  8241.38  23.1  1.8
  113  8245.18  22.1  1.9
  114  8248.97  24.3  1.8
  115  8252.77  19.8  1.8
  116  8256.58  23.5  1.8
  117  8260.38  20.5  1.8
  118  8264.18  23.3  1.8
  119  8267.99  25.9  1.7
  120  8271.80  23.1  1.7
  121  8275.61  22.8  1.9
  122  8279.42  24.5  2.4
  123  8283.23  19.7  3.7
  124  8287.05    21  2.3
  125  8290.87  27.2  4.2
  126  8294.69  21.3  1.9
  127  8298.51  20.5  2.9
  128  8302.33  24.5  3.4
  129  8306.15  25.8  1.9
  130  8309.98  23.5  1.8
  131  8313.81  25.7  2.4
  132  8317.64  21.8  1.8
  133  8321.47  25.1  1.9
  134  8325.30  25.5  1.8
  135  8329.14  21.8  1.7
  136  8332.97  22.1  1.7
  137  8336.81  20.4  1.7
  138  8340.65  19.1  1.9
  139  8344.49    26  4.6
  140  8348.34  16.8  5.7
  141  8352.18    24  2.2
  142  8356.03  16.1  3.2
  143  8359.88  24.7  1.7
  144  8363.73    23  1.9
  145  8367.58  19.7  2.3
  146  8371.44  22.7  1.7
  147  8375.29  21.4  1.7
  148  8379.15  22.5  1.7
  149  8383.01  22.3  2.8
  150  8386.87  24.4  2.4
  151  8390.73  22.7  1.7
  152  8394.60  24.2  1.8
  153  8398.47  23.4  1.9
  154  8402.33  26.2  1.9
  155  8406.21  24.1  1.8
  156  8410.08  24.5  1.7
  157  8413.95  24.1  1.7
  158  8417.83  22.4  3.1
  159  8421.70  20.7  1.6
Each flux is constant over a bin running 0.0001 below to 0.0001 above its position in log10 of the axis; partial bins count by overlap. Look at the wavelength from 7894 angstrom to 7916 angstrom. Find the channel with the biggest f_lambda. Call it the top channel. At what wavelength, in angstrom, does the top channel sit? 7895.87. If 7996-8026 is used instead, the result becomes 7998.34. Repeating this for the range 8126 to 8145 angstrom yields 8128.30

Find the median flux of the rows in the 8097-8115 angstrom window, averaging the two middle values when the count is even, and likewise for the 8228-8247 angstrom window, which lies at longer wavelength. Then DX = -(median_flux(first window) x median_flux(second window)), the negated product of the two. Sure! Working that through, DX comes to -563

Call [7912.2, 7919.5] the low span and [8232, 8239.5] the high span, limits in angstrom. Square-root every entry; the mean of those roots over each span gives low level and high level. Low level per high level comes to 0.91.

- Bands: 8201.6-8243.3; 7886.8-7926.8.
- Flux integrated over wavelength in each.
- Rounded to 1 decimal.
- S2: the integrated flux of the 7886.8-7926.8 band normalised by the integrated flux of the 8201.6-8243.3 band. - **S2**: 0.9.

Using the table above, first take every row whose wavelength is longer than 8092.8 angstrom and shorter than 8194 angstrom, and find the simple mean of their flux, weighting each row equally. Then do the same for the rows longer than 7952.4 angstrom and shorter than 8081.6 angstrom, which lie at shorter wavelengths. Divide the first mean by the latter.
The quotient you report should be 0.83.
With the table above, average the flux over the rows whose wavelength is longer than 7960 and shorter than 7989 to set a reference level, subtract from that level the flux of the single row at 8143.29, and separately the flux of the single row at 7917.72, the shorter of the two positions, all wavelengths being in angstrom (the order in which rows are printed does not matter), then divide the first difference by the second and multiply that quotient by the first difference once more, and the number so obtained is 1.1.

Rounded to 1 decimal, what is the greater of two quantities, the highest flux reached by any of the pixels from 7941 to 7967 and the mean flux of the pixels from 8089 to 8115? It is 25.5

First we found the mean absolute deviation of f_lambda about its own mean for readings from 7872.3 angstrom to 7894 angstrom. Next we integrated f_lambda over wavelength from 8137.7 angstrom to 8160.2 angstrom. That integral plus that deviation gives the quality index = 539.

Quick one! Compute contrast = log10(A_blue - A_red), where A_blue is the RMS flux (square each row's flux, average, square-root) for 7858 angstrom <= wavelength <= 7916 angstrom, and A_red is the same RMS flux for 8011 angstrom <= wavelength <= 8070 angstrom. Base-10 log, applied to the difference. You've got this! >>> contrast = 1.5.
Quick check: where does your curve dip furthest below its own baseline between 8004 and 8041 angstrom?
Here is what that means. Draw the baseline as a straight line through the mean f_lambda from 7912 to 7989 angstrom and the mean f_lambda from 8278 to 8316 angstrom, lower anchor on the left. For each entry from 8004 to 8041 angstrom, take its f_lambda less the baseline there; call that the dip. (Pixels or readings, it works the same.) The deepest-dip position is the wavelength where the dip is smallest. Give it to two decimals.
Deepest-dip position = 8027.86 angstrom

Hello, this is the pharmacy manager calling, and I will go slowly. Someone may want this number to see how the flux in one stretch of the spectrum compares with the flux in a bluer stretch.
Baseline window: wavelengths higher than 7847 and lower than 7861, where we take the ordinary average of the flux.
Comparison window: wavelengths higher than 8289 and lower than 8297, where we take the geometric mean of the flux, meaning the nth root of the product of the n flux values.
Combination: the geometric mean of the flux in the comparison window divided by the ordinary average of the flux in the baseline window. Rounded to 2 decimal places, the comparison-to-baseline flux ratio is 0.16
